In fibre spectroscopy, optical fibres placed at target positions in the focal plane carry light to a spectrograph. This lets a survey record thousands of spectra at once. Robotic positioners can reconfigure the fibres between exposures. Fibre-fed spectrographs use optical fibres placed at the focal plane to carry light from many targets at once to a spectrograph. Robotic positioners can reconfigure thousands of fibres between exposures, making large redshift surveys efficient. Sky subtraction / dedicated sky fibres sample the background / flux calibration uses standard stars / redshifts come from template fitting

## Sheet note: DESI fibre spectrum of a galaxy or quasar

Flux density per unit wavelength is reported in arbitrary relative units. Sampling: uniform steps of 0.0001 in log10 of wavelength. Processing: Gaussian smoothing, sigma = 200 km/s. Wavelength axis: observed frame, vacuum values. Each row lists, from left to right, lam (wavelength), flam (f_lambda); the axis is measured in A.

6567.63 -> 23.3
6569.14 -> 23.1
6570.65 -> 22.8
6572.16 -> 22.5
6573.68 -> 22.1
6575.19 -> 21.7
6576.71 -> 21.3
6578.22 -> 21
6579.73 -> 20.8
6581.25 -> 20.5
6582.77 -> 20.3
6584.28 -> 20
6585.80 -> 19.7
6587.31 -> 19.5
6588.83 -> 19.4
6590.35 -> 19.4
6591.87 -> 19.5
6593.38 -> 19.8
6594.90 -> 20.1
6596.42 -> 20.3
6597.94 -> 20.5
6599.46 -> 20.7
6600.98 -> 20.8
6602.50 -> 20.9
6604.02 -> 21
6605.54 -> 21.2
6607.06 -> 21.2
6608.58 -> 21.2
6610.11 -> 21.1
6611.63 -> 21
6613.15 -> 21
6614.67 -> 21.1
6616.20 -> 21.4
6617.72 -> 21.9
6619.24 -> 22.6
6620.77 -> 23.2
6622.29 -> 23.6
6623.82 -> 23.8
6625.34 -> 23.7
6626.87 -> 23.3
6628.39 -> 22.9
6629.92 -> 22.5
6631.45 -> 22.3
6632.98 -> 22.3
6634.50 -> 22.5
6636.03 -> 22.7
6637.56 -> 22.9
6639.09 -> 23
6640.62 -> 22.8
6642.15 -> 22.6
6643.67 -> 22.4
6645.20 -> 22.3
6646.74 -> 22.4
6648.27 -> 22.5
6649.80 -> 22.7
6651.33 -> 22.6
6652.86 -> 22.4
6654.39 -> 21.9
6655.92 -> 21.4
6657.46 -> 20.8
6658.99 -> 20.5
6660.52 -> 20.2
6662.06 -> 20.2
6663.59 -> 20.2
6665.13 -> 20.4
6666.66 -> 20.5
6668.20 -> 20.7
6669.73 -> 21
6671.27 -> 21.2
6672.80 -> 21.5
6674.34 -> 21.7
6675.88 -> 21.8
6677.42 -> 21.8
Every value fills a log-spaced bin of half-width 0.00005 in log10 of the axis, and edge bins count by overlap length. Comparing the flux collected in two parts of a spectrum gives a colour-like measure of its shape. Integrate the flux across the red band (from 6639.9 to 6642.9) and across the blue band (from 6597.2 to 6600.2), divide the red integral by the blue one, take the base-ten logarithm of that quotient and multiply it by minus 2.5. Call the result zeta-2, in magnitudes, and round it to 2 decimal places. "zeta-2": -0.11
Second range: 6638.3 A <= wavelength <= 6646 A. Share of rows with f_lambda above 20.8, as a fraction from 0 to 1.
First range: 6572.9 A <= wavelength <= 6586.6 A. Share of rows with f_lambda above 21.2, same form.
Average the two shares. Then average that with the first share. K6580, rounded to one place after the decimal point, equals 0.5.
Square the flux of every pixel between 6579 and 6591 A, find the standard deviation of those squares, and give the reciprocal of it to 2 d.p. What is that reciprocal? 0.05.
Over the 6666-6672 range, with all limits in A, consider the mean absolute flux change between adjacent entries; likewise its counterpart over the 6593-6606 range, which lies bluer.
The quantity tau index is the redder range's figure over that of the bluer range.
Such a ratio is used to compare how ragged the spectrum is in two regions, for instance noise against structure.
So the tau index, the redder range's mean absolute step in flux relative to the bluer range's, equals 1.3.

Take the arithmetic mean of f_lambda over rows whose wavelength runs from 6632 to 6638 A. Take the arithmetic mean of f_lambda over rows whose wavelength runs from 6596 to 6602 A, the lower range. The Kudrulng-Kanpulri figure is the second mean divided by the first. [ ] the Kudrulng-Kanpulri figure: 0.91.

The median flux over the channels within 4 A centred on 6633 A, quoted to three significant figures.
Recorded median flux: 22.3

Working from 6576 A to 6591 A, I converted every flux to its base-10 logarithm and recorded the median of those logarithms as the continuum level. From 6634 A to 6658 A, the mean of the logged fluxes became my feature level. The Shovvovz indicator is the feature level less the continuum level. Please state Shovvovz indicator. 0.045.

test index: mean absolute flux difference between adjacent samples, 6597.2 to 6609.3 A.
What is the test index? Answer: 0.10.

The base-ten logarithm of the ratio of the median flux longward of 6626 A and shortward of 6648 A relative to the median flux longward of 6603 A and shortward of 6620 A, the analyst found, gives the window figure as 0.027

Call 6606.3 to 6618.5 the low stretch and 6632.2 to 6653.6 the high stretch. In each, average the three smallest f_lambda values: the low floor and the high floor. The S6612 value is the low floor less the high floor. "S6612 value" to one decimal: -1.3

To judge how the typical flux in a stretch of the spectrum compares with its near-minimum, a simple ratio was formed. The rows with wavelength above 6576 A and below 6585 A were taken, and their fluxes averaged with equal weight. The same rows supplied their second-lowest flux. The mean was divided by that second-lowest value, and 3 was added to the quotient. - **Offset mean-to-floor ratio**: 4.02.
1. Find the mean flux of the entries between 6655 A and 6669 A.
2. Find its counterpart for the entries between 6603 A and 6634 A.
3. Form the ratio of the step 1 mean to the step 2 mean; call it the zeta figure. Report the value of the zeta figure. 0.93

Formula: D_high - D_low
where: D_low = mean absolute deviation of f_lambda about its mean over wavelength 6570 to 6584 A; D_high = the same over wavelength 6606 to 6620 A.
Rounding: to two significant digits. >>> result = -0.35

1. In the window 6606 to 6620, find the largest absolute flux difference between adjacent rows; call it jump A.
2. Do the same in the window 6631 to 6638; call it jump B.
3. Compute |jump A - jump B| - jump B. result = 0.30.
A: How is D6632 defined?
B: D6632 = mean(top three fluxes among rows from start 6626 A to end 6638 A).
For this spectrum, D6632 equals 23.0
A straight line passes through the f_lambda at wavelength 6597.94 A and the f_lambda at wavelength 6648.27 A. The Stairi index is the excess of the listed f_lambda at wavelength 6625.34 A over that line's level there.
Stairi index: 2.1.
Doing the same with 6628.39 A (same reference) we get 1.2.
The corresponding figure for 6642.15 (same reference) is 0.3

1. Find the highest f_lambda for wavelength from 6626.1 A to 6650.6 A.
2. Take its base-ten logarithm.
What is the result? 1.37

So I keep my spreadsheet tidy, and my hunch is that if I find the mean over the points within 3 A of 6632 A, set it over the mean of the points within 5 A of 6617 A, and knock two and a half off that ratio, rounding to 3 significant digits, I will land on -1.48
